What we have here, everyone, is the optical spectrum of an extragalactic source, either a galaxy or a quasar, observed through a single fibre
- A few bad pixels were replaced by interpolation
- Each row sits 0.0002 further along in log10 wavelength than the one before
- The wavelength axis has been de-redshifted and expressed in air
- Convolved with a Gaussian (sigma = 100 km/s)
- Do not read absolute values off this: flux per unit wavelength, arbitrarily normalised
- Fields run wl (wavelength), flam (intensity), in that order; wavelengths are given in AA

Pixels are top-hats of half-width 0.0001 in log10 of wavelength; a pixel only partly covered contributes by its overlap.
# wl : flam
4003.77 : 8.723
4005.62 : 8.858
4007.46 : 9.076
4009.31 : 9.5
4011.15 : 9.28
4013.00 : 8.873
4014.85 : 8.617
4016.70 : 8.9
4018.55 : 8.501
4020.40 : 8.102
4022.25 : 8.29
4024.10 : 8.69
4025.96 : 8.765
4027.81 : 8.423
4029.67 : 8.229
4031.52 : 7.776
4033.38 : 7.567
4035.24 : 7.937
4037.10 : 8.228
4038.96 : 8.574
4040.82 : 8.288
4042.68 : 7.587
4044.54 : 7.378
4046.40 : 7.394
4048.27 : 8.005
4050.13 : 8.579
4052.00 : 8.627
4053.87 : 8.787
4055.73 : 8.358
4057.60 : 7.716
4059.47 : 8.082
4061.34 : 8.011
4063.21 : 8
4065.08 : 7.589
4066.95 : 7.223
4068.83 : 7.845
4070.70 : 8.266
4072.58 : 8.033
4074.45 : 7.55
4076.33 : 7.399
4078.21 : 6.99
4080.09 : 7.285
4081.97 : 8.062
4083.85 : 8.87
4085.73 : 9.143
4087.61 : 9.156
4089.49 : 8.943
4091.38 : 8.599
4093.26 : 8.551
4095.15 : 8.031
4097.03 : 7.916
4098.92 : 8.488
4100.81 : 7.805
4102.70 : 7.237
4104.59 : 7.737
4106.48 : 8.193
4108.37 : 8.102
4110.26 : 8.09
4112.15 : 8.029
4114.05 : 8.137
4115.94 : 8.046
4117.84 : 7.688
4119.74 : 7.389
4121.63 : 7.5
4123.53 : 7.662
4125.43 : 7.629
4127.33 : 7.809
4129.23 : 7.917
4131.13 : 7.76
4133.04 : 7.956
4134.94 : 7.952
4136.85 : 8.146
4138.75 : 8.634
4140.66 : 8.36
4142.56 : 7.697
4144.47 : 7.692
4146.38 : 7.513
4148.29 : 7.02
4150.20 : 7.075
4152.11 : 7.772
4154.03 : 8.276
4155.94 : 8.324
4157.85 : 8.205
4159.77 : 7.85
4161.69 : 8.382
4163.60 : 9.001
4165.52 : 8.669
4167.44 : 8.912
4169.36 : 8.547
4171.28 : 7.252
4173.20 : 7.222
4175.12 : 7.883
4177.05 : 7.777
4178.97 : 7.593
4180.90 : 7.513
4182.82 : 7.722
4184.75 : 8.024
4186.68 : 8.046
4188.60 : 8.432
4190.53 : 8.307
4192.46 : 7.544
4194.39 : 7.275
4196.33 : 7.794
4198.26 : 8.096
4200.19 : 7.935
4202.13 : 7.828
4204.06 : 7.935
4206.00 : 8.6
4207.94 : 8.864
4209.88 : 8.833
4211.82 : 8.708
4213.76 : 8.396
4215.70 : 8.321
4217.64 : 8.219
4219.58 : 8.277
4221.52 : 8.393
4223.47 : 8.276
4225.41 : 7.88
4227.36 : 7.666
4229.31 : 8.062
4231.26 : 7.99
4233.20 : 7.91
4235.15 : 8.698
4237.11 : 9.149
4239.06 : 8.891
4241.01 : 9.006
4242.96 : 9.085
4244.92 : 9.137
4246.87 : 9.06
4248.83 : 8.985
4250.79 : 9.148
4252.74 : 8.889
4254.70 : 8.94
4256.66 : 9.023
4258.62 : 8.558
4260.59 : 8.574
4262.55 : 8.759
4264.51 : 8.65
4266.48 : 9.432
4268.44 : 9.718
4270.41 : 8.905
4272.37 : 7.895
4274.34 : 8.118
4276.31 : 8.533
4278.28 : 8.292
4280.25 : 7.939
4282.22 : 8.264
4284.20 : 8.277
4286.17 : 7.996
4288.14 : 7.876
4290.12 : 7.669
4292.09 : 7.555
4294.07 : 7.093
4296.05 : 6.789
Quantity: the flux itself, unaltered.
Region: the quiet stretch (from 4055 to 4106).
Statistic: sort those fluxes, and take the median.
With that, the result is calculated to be 8.01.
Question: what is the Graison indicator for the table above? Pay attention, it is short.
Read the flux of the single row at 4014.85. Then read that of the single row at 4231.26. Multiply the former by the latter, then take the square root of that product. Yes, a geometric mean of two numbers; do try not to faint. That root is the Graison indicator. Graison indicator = 8.3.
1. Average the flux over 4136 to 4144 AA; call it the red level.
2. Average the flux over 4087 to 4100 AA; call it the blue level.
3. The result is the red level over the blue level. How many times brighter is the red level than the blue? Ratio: 0.96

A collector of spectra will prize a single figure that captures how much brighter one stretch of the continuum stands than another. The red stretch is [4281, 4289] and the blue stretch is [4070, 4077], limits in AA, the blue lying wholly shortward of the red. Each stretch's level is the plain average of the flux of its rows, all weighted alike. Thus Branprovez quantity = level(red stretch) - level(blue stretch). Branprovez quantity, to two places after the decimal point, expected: 0.29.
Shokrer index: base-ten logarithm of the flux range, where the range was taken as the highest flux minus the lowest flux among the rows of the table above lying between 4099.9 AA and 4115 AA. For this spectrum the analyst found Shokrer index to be -0.02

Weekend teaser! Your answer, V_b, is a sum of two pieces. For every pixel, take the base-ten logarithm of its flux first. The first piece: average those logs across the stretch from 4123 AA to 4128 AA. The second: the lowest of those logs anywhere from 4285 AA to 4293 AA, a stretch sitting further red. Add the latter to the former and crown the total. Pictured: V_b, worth 1.76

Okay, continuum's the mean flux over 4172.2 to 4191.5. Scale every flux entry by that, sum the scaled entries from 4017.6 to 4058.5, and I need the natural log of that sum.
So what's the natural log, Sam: 3.13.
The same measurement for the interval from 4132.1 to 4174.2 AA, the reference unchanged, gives 3.11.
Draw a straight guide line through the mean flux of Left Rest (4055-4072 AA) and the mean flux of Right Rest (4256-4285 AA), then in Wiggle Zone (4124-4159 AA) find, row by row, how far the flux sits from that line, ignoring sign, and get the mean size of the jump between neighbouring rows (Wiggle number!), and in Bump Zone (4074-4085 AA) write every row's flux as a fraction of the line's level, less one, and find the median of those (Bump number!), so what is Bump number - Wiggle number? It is -0.28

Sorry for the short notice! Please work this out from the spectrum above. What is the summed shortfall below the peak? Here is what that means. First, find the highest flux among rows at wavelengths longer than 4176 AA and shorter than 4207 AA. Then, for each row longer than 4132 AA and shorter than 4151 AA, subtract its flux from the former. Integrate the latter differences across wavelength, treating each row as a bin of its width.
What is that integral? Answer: 15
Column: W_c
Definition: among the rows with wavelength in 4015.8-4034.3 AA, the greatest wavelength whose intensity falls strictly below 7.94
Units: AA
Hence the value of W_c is 4033.38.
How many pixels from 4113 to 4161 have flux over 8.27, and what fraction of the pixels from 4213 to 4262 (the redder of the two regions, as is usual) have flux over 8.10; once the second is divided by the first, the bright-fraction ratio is 0.20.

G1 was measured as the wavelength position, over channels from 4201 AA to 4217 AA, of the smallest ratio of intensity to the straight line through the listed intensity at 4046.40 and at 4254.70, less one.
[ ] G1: 4202.13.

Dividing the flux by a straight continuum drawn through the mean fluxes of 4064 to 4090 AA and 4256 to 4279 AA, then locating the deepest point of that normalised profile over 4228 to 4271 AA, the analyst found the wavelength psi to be 4233.20 AA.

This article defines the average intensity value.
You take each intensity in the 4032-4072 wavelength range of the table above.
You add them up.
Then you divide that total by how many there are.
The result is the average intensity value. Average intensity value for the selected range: 8.00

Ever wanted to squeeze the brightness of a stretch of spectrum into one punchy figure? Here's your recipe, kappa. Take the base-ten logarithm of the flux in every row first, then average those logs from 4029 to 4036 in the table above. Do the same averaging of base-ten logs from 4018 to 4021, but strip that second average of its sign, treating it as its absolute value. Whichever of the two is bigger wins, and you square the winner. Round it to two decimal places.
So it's 0.84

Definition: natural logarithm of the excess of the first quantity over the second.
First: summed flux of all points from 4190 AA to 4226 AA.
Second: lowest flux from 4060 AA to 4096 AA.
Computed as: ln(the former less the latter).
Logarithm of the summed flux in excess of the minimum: 5.00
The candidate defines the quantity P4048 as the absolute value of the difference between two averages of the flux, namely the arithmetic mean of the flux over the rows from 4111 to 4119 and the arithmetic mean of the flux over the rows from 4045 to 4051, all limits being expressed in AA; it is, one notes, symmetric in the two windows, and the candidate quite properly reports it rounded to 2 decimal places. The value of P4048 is 0.02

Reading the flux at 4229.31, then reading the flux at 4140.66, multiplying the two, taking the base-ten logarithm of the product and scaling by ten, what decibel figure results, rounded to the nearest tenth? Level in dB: 18.3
